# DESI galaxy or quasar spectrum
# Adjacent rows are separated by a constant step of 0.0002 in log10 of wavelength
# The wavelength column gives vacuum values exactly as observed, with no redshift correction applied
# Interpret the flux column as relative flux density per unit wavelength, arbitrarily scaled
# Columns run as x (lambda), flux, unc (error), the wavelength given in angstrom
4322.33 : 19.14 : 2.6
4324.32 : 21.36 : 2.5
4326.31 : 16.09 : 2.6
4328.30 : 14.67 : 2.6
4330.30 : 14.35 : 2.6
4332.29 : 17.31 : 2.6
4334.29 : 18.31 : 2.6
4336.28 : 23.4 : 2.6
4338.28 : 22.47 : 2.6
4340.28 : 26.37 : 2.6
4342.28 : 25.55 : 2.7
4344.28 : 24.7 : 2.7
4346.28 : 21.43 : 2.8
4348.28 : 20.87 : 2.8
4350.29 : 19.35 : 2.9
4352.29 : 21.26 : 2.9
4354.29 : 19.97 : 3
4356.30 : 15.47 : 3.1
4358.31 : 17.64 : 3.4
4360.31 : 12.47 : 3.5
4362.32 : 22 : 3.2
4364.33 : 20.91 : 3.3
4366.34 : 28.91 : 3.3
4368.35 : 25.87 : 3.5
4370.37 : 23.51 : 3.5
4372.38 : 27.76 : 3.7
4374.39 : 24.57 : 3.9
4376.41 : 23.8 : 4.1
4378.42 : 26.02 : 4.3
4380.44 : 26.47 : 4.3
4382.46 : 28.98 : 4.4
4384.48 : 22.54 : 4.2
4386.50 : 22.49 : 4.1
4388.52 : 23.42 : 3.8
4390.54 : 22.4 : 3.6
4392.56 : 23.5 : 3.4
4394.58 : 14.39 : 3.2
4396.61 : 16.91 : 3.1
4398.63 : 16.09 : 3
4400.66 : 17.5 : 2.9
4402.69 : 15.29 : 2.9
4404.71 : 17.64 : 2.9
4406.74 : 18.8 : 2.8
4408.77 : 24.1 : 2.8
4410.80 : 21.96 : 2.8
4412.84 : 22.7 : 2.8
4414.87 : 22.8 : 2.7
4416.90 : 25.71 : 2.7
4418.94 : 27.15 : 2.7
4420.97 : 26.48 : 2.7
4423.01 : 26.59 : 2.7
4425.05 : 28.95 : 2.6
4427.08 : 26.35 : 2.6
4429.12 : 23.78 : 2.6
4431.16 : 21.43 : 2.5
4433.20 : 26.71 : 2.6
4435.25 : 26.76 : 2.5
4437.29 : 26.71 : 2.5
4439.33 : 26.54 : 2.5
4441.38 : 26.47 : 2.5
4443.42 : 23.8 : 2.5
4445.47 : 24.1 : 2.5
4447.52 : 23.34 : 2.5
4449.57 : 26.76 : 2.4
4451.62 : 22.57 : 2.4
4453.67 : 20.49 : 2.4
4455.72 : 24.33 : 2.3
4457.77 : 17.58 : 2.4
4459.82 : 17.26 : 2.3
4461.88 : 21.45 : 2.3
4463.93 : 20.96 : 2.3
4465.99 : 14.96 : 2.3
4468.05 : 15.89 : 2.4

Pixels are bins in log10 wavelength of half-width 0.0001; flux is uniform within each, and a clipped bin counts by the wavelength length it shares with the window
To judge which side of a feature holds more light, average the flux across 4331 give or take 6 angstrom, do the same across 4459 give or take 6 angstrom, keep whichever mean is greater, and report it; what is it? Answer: 20.3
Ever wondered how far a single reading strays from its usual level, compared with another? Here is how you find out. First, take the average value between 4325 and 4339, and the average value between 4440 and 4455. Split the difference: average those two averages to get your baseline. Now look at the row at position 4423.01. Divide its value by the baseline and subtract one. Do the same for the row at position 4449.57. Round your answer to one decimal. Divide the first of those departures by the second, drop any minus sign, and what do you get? 1.0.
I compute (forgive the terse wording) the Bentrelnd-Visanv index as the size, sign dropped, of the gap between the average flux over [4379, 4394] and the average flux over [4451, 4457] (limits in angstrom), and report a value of 1.8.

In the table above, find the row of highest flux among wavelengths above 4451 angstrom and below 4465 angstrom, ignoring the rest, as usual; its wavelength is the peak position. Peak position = 4455.72 angstrom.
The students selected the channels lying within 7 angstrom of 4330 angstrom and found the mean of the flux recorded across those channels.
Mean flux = 17.9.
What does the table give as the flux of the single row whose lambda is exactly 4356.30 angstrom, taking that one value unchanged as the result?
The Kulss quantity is 15.47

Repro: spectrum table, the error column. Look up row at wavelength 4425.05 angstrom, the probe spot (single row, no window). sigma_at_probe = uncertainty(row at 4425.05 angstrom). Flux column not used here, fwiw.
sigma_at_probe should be 2.6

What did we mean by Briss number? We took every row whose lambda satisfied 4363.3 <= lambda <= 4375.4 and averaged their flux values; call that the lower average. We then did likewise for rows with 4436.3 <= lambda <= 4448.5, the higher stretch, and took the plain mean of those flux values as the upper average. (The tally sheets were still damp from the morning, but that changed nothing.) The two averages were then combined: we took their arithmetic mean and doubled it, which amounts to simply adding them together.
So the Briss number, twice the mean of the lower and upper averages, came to 50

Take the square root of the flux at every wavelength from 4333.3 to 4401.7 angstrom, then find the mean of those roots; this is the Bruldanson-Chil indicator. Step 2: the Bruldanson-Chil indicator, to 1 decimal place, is 4.7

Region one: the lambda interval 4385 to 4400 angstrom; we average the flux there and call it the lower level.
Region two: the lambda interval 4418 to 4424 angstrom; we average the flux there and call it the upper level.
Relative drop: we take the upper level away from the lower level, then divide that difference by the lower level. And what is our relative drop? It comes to -0.34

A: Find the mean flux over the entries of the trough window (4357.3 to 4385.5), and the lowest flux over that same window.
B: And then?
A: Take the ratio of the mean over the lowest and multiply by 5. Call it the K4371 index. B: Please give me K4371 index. 9.5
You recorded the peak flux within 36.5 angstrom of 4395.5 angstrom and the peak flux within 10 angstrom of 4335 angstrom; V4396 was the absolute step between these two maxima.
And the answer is 2.6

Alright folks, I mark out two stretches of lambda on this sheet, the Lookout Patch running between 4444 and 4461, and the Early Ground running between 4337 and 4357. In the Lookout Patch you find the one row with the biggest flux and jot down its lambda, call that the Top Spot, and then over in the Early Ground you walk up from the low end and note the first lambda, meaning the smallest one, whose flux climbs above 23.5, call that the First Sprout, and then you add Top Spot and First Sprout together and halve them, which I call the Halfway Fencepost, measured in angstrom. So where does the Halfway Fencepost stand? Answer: 4394.9 angstrom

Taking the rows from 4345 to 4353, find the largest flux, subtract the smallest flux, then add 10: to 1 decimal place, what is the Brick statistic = 12.1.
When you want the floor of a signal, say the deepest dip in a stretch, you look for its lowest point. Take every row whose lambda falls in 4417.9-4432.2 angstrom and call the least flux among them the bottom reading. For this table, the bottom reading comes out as 21.43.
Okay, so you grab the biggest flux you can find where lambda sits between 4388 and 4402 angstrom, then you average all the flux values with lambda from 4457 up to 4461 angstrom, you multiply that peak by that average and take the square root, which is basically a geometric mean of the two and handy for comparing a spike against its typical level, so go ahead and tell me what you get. 20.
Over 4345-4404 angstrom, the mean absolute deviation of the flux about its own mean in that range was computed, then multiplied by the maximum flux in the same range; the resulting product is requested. 101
